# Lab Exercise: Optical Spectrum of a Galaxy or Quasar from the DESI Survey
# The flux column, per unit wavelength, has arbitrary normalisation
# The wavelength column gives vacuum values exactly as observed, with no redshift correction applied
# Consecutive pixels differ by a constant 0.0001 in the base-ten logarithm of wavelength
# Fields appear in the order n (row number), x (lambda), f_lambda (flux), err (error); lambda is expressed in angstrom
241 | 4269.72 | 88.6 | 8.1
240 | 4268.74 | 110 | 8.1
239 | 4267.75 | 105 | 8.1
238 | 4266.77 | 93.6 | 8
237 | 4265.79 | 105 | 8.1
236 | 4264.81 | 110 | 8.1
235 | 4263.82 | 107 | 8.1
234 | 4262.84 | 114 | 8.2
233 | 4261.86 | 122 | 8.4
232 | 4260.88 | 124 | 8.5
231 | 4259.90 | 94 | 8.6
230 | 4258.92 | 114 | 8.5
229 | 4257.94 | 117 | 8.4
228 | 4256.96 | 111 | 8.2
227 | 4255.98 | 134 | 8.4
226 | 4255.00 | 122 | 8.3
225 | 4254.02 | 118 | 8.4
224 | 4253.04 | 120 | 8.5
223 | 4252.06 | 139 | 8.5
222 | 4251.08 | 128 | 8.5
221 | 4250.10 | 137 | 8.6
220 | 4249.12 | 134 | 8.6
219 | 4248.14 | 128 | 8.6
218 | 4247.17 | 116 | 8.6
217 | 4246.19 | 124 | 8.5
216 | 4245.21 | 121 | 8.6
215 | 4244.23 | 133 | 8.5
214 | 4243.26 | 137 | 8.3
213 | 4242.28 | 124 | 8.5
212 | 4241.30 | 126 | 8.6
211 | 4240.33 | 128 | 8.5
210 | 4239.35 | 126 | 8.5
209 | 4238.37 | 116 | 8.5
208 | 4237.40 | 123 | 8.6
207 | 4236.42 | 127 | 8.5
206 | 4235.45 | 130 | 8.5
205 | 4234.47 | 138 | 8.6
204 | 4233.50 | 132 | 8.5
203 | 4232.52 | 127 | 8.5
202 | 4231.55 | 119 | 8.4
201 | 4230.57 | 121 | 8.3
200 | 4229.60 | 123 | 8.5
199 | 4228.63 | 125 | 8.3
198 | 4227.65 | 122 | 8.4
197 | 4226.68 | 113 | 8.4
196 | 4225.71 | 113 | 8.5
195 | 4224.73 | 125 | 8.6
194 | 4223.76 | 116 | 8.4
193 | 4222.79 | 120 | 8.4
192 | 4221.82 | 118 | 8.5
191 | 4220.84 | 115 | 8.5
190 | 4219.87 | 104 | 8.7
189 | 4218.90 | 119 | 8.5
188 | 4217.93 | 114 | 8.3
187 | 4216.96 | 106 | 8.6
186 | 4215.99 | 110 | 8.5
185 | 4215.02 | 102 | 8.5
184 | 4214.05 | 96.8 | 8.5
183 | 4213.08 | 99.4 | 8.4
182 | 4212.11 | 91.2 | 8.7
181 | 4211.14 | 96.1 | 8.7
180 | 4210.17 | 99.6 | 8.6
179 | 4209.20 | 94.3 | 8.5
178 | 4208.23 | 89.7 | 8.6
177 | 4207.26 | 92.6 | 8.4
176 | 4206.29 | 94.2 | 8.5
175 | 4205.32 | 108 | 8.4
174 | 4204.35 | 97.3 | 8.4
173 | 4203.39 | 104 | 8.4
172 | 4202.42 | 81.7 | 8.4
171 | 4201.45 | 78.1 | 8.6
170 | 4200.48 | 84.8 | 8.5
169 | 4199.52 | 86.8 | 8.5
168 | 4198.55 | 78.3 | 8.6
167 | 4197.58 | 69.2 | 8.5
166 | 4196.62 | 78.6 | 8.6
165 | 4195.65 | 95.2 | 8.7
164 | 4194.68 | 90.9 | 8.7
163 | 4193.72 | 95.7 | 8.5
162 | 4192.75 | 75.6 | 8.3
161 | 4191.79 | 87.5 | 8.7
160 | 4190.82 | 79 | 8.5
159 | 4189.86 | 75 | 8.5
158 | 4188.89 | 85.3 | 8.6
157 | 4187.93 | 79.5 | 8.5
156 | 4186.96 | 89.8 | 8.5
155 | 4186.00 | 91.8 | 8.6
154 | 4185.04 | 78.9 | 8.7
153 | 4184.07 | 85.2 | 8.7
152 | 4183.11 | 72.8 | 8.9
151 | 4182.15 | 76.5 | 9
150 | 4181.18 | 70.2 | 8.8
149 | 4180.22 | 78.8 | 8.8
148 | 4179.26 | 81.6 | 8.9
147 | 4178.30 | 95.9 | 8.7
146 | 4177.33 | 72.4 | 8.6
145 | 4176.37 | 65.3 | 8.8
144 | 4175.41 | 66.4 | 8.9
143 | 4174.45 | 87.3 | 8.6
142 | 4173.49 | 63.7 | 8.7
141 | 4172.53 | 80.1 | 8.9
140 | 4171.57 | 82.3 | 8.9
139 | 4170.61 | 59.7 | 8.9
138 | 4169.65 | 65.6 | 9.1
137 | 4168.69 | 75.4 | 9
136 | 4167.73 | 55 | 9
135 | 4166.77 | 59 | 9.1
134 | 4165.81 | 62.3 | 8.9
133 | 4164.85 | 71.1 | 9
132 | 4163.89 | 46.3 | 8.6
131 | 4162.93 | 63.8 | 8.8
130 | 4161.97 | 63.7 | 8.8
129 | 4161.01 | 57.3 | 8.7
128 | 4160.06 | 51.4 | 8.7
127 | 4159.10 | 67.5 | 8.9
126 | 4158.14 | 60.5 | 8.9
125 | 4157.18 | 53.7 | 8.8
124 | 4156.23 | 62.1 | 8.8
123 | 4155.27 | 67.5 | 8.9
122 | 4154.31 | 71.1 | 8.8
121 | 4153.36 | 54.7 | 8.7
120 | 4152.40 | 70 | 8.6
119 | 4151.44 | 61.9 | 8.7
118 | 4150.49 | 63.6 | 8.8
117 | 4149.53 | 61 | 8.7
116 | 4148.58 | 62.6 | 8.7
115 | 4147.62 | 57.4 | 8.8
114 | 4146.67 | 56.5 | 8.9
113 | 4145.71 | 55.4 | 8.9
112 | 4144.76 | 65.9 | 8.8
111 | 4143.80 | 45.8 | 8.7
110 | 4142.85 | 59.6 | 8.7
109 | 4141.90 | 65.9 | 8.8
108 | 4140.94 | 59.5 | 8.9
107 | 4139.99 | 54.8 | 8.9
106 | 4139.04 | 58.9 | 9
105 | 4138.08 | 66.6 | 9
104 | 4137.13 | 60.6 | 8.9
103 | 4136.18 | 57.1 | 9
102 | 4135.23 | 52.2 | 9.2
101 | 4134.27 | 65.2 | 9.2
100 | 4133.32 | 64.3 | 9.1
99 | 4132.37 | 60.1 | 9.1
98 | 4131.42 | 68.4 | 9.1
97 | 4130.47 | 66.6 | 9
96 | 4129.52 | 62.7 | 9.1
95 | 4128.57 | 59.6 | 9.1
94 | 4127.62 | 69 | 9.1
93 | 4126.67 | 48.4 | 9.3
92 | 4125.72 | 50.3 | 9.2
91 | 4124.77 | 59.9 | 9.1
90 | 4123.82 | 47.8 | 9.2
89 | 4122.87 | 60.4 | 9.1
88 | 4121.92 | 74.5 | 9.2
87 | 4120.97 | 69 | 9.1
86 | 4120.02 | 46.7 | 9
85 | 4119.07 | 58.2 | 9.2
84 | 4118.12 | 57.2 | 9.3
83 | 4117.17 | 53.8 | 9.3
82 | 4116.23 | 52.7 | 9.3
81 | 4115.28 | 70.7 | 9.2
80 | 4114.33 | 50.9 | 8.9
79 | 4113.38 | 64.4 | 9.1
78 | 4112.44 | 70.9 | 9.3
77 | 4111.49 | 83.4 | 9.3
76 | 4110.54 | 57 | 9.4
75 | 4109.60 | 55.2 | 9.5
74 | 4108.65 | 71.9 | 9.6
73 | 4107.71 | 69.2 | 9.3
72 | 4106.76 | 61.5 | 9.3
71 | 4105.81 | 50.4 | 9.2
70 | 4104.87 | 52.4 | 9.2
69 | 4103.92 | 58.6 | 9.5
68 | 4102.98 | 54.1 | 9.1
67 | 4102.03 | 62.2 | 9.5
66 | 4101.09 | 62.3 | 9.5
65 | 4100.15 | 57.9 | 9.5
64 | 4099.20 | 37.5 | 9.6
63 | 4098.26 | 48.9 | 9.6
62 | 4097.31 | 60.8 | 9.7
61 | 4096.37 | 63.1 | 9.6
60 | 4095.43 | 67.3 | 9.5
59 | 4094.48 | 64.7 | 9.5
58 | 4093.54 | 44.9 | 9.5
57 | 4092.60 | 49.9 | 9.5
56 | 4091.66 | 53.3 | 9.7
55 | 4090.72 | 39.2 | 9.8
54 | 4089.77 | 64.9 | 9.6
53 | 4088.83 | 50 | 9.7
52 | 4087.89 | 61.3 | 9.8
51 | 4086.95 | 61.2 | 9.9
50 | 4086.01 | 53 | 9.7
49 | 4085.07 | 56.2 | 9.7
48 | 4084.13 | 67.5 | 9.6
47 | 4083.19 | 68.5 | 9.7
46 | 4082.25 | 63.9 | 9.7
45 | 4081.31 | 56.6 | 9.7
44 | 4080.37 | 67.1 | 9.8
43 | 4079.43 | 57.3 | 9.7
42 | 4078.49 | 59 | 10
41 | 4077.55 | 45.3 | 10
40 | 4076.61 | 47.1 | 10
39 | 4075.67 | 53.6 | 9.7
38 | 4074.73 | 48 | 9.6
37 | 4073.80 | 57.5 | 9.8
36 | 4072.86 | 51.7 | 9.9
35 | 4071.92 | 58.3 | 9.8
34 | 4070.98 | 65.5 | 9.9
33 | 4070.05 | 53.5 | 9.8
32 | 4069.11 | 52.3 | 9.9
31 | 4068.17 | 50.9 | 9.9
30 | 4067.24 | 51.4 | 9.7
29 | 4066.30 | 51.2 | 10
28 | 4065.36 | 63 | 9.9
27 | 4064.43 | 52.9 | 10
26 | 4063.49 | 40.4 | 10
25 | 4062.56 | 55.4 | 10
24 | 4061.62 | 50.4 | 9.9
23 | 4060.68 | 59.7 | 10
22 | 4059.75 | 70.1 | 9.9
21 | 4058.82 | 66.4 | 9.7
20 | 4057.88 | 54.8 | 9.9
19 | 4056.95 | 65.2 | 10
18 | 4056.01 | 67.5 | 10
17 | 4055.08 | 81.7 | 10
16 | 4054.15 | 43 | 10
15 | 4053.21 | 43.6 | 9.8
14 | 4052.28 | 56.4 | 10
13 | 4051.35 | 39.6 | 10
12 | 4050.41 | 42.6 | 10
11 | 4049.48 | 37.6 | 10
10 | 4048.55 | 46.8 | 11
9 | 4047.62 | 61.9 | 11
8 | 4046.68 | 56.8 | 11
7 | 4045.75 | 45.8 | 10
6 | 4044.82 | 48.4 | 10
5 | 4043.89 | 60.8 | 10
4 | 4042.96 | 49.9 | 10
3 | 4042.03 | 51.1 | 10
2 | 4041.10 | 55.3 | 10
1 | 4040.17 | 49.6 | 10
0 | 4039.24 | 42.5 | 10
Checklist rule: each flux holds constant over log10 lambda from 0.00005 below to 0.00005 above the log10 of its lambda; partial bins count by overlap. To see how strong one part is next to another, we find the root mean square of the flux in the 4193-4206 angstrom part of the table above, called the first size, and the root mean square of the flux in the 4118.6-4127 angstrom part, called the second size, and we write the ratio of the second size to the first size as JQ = 0.7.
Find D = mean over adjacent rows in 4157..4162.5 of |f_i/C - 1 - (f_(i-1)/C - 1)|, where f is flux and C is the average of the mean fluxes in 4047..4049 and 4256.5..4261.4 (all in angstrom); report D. 0.10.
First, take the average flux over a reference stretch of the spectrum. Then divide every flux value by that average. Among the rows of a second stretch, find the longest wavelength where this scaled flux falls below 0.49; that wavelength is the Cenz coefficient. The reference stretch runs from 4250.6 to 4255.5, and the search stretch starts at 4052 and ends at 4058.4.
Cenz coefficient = 4057.88 angstrom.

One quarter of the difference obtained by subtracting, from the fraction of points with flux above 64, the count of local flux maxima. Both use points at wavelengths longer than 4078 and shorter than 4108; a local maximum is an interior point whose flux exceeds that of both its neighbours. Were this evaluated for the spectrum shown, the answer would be -1.95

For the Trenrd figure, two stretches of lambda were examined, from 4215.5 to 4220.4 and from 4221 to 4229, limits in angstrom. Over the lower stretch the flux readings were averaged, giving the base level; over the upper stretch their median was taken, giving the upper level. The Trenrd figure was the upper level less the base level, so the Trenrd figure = 8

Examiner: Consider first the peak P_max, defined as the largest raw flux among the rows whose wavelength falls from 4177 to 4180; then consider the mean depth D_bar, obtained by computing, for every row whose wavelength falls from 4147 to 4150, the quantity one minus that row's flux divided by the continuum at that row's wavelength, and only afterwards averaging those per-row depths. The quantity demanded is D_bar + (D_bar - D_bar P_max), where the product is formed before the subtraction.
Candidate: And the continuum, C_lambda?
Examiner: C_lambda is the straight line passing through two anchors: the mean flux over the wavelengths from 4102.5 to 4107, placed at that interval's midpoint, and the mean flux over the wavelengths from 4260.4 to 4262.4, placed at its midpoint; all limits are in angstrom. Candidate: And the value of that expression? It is -18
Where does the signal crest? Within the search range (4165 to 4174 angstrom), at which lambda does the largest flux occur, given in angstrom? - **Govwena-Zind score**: 4171.57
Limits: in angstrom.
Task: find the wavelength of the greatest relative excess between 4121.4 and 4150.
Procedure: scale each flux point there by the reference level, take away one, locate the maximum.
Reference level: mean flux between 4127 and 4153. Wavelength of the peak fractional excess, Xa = 4121.92 angstrom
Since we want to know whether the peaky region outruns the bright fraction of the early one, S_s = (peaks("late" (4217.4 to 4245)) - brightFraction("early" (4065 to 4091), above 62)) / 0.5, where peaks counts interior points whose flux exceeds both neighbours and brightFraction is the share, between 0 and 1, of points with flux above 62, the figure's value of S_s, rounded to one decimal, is 13.5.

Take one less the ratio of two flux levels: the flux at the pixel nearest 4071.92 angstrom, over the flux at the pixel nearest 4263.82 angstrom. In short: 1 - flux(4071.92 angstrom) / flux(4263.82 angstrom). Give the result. 0.455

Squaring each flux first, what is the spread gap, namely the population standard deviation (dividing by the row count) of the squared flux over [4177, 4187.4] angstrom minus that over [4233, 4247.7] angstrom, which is -271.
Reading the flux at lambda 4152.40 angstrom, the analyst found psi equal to 70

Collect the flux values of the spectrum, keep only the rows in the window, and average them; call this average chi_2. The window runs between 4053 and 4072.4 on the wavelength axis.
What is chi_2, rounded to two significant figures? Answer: 57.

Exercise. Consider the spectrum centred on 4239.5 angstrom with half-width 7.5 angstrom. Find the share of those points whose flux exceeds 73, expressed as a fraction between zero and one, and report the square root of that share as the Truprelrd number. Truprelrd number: 1.0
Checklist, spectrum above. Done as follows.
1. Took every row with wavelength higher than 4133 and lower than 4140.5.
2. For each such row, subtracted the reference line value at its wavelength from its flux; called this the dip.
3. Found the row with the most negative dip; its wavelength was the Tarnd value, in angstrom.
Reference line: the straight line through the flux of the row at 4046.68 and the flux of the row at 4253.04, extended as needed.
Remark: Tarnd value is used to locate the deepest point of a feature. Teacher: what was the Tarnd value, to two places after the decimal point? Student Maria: 4135.23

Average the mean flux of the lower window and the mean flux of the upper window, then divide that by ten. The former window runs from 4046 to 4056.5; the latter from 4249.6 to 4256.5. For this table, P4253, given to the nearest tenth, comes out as 9.0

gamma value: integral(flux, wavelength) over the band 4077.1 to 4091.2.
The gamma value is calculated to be 819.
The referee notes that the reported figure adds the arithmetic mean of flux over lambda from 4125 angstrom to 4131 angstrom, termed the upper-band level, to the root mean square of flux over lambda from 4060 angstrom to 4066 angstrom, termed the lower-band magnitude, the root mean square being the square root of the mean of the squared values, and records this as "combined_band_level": 114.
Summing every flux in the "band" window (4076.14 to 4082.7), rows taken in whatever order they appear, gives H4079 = 396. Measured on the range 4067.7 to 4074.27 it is 390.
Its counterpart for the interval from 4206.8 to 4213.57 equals 663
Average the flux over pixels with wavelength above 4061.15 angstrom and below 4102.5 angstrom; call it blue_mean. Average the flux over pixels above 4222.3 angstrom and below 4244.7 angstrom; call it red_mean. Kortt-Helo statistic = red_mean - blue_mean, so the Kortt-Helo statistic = 69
